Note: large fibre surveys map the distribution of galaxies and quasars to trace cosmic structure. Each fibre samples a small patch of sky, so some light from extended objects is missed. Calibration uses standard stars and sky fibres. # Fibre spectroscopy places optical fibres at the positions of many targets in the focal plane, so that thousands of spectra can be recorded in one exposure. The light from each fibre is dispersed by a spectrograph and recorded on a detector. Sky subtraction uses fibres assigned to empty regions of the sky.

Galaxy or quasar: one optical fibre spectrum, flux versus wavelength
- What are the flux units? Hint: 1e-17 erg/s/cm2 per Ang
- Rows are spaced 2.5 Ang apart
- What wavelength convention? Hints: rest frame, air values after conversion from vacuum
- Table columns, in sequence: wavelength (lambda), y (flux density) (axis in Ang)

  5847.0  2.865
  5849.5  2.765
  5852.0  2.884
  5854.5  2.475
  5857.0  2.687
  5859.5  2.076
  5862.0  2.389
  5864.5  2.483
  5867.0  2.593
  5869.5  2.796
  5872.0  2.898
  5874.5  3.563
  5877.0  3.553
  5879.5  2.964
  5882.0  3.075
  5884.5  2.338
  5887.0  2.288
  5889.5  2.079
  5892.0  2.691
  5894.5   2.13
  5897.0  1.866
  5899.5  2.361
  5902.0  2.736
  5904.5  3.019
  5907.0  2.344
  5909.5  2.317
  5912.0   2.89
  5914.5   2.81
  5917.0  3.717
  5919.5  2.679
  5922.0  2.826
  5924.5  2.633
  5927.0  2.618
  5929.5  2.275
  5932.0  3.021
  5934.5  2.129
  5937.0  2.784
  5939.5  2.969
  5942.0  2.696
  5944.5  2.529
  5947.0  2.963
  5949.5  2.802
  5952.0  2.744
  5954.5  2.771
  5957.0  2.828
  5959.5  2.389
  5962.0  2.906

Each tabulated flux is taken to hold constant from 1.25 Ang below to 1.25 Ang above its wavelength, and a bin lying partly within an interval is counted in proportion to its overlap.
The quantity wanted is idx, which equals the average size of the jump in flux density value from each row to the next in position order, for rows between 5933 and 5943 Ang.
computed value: 0.37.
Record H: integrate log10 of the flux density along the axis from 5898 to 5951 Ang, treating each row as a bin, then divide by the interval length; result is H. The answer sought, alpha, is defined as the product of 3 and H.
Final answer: 1.29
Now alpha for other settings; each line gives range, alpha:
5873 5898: 1.25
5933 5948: 1.28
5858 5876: 1.28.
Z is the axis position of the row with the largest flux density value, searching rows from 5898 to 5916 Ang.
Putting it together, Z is 5904.5 Ang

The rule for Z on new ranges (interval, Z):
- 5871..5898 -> 5874.5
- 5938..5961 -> 5939.5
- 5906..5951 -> 5917.0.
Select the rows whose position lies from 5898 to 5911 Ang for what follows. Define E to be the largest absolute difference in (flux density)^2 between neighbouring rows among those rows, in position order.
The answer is 3.6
